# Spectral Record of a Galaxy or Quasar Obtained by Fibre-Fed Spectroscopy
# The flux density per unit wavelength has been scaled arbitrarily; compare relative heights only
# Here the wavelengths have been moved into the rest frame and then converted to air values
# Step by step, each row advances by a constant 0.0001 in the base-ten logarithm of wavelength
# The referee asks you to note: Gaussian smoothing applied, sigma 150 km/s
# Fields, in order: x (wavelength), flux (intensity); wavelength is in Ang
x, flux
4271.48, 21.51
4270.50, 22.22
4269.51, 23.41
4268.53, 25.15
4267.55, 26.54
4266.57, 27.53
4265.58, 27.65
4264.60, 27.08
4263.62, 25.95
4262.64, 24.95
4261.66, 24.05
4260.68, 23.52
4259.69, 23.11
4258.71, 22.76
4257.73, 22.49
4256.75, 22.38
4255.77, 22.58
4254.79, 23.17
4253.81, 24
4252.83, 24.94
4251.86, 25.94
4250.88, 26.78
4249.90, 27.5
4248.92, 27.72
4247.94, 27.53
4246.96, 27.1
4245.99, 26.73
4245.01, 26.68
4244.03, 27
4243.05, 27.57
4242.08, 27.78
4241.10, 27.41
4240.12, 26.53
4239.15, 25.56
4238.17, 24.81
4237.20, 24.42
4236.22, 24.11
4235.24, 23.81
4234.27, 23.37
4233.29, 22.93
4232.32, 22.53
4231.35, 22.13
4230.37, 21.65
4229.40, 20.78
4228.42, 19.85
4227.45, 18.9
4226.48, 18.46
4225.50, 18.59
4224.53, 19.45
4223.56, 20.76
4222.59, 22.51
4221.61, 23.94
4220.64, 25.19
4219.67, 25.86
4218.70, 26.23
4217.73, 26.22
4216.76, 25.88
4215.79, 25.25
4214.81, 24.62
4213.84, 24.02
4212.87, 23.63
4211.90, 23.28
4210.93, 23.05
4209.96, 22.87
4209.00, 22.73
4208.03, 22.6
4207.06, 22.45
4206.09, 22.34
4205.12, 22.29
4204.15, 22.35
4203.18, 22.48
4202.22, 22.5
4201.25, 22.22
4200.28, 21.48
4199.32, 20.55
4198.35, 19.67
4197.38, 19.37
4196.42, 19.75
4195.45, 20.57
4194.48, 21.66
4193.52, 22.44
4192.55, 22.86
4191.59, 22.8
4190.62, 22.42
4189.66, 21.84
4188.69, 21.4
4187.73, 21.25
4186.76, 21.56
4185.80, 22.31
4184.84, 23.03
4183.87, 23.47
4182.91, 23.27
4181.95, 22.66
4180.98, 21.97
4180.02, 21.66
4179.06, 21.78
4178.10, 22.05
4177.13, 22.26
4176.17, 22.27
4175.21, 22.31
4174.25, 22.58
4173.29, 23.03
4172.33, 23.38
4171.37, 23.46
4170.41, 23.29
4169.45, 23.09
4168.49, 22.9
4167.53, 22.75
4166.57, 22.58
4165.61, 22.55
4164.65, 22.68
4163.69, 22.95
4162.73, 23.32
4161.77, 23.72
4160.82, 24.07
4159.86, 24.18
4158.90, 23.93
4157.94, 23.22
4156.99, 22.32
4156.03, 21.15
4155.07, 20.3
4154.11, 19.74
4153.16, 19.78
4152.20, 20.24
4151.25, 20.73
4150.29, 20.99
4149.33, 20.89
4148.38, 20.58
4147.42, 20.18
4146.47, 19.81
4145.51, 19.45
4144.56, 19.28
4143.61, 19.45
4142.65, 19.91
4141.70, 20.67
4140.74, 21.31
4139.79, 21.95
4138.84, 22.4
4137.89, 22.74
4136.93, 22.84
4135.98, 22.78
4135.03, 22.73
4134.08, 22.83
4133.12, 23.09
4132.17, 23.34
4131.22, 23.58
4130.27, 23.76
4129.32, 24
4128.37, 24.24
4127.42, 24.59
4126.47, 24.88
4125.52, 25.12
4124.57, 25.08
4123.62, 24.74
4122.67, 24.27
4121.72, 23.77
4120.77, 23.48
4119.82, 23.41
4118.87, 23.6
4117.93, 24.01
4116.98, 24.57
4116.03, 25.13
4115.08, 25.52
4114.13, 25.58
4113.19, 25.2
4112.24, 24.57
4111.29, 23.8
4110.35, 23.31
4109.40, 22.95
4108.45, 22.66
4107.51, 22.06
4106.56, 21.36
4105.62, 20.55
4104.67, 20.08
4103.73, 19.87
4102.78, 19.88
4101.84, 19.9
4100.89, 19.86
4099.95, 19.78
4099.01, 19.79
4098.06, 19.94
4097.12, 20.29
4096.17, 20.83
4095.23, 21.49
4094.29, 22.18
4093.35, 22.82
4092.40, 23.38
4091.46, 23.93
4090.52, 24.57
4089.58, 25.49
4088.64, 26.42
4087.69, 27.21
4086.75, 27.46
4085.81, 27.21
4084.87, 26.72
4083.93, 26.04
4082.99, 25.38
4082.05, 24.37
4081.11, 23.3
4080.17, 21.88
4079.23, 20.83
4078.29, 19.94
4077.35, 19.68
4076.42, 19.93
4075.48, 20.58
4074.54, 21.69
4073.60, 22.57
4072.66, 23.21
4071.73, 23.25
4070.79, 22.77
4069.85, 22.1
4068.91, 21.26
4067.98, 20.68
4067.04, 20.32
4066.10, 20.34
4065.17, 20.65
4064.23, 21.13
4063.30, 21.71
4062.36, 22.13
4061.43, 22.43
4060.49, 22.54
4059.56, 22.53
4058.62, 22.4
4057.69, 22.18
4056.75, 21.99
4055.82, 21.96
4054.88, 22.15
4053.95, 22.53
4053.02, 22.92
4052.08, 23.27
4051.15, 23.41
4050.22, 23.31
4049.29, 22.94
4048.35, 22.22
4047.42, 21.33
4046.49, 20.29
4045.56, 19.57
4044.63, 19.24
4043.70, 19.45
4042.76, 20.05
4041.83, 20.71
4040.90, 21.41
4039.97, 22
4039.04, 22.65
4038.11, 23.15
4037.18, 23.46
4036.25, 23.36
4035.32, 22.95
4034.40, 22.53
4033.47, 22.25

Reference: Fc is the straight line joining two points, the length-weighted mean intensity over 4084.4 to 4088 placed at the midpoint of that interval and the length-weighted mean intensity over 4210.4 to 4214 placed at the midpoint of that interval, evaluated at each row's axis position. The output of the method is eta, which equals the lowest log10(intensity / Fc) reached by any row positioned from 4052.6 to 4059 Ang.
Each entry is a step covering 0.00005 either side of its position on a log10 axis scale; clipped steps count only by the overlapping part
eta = -0.11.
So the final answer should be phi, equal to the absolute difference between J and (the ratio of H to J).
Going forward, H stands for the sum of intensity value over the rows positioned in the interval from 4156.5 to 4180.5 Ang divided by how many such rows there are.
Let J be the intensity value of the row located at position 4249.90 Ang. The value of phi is 27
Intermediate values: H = 22.9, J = 27.5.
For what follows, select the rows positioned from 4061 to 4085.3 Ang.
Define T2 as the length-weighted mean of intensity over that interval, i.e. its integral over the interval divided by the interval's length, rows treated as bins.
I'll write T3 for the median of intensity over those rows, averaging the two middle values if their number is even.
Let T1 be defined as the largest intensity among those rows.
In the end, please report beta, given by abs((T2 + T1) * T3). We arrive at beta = 1064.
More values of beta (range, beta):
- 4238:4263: 1370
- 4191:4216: 1067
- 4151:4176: 1065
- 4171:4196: 1021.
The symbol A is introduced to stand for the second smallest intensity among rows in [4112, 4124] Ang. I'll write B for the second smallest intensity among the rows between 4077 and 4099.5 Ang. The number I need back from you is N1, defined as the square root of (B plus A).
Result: 6.6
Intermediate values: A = 23.48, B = 19.79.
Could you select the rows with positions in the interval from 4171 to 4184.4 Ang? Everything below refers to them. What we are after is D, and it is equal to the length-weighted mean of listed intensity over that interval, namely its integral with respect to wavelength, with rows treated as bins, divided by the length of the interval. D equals 22.6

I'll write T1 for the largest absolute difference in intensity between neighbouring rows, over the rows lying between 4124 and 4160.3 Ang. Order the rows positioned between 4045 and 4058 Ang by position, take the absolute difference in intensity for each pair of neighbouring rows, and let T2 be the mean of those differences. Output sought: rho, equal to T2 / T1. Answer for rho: 0.36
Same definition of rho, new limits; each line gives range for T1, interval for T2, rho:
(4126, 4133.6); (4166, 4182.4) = 0.66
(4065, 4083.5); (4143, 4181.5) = 0.22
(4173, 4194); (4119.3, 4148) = 0.40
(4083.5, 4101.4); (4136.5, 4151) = 0.40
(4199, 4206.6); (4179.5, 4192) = 0.50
